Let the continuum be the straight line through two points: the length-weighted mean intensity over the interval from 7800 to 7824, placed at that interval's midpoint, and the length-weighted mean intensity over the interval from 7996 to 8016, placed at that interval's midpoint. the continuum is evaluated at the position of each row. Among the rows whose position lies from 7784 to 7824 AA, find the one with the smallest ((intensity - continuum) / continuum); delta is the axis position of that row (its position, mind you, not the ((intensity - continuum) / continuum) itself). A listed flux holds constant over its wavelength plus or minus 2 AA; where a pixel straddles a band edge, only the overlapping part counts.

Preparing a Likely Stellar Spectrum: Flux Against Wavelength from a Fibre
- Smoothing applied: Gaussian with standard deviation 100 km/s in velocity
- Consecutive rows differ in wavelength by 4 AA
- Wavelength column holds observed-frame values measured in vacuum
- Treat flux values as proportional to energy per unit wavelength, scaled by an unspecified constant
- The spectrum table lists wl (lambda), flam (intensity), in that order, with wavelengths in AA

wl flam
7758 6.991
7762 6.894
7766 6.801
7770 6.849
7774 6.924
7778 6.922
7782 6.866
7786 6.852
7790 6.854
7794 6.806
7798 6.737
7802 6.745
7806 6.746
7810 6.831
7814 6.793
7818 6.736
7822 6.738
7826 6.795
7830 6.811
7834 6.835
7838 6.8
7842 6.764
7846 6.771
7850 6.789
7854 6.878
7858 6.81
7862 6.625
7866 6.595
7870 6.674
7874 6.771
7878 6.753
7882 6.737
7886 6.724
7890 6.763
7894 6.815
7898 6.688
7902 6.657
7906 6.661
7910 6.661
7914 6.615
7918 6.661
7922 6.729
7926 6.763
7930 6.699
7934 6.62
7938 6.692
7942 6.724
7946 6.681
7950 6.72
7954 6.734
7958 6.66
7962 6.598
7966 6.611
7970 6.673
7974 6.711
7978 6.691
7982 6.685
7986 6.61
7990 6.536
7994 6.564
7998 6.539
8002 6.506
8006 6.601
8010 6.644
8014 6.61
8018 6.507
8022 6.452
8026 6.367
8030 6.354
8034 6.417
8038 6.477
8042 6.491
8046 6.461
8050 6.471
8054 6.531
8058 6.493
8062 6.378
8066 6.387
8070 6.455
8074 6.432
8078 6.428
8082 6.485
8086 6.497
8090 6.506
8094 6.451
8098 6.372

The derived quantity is 7798 AA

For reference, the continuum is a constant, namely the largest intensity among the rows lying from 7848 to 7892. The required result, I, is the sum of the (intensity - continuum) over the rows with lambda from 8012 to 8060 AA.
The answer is -4.9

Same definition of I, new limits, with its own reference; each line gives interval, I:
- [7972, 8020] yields -3.3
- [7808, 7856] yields -1.0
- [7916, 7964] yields -2.3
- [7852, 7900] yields -1.7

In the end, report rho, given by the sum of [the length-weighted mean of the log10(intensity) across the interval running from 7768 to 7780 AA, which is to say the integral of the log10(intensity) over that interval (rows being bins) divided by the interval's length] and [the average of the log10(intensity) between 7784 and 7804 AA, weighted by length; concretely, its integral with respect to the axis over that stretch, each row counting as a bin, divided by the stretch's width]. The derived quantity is 1.67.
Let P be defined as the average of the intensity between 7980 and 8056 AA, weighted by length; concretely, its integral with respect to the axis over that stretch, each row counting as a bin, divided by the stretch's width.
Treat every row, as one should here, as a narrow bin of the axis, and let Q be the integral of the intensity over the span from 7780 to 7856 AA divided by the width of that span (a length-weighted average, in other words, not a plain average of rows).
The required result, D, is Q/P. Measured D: 1.04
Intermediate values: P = 6.52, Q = 6.80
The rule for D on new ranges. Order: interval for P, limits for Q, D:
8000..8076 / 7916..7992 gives 1.03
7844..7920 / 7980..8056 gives 0.97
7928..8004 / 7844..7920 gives 1.01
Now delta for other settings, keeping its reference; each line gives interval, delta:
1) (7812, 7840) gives 7818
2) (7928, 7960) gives 7934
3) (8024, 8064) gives 8030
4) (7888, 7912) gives 7902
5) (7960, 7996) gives 7990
